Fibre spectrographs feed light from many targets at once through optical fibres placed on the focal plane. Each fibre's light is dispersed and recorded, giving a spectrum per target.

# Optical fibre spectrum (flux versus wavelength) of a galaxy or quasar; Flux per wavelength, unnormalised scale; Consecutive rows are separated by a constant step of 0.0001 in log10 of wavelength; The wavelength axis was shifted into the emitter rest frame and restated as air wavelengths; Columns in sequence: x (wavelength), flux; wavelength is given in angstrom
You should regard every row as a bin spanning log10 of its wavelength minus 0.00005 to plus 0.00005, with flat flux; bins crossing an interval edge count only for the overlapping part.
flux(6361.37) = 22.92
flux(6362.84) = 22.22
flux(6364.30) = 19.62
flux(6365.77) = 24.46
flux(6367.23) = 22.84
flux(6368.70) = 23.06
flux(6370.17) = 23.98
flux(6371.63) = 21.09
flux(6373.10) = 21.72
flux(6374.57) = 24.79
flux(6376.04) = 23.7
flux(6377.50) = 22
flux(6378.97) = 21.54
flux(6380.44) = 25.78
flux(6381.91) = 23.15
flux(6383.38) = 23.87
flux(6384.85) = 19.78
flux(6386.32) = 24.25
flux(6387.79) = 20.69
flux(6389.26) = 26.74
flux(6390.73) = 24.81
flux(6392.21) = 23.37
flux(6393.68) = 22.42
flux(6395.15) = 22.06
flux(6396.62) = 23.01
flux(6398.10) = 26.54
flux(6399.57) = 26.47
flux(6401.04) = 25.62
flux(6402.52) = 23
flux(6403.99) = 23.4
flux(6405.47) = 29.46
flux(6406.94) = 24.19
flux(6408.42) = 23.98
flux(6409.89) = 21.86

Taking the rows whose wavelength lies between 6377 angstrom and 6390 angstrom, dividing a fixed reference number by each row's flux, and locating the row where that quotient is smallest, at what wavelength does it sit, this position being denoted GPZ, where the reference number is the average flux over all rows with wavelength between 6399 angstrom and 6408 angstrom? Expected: 6389.26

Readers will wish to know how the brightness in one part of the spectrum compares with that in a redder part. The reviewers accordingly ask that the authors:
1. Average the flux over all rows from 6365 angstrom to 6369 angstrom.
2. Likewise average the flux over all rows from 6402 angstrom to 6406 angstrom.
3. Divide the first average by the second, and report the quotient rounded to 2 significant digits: 0.93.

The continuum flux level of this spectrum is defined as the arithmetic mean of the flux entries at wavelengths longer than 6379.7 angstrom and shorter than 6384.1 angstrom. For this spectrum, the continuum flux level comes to 24.3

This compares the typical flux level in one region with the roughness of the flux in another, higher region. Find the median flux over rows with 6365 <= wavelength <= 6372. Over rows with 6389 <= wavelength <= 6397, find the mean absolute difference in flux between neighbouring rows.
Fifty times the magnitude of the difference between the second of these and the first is 1097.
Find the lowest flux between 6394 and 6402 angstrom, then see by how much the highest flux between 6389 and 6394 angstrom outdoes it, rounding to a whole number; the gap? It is 5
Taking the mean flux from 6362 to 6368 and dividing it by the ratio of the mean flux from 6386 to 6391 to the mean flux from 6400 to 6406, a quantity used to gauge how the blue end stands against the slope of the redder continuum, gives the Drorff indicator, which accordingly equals 23.4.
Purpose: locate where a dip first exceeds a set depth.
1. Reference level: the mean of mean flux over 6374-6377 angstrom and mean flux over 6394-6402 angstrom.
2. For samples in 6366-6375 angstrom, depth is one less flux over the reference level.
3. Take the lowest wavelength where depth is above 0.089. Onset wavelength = 6371.63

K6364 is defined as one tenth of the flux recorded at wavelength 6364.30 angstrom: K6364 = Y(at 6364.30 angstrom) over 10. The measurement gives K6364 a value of 1.96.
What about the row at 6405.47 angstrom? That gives 2.95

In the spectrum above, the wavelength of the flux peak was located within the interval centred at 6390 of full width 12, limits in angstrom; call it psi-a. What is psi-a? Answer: 6389.26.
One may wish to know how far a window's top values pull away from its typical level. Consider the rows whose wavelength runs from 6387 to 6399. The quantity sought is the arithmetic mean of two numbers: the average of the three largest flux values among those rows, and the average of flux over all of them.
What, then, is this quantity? 24.9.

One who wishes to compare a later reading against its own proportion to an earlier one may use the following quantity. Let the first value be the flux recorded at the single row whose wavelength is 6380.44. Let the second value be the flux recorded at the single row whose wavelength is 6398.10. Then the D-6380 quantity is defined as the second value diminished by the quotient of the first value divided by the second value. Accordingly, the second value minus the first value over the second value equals 26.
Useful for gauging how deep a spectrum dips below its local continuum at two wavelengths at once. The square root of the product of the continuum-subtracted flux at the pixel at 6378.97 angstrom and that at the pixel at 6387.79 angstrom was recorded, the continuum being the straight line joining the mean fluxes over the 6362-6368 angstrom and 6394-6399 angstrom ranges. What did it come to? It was 2.0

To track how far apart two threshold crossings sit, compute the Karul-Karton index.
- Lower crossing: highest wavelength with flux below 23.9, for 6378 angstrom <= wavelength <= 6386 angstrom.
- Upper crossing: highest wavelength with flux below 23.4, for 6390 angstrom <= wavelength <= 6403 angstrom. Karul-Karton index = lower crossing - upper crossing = -17.7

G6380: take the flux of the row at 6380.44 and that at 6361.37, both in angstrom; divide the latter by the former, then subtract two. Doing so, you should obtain -1.11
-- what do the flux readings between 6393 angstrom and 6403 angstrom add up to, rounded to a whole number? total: 169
